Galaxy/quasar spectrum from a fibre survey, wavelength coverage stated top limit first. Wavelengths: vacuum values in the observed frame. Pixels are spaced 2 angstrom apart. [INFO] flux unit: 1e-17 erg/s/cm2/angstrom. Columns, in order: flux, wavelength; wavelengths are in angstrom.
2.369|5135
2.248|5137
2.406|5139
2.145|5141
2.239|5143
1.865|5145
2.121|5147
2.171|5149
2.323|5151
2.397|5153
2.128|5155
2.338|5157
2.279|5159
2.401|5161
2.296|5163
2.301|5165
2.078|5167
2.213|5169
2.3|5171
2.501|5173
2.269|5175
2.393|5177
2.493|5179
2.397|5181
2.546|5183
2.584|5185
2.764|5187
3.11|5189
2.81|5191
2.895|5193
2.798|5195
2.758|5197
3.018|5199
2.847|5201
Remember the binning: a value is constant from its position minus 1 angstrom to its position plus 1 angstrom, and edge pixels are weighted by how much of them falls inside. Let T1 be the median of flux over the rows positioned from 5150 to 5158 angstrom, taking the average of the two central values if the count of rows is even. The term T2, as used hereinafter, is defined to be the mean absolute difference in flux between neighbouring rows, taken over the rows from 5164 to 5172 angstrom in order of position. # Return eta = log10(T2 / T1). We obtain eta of -1.20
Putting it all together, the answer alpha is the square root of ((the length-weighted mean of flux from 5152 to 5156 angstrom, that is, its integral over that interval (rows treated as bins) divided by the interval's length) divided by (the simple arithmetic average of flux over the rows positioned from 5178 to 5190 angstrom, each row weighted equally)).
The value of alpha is 0.92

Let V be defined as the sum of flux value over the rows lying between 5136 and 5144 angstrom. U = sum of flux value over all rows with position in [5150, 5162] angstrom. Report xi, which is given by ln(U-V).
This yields 1.57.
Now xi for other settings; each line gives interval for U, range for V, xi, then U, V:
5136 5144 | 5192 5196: 1.21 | 9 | 5.7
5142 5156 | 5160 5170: 1.37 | 15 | 11.3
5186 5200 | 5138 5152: 1.59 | 20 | 15.3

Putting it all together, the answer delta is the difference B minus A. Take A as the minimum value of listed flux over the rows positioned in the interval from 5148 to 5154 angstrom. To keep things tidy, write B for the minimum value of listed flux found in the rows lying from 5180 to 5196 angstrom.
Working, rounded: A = 2.171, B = 2.397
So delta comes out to 0.2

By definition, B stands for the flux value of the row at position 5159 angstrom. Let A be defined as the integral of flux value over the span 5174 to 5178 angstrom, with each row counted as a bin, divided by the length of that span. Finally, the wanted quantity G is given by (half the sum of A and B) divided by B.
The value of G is 1.01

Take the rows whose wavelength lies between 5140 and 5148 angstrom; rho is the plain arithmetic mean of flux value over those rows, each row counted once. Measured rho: 2.09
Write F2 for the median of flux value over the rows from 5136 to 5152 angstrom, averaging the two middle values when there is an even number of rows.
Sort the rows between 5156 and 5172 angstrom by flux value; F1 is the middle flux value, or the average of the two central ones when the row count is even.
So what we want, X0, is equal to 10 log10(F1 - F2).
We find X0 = -10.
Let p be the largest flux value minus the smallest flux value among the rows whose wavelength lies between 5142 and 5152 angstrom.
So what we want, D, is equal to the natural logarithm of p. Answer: -0.8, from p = 0.46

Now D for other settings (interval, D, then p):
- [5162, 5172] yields -1.5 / 0.22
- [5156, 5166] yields -2.1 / 0.12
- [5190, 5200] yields -1.3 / 0.26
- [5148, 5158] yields -1.3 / 0.27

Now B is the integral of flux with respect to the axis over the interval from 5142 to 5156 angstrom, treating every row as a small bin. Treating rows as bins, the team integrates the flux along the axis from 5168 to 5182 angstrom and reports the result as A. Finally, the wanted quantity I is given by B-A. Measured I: -3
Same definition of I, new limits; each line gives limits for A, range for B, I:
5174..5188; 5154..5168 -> -3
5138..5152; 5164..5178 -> 2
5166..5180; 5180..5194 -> 6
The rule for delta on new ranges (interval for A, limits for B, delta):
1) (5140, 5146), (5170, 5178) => 0.4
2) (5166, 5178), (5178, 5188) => 0.3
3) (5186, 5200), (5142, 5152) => -0.9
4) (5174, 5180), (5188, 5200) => 0.5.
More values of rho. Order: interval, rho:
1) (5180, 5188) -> 2.57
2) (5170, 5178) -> 2.37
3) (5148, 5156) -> 2.25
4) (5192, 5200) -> 2.87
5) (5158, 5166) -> 2.32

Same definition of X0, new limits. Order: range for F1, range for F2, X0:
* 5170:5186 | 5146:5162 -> -8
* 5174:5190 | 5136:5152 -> -5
